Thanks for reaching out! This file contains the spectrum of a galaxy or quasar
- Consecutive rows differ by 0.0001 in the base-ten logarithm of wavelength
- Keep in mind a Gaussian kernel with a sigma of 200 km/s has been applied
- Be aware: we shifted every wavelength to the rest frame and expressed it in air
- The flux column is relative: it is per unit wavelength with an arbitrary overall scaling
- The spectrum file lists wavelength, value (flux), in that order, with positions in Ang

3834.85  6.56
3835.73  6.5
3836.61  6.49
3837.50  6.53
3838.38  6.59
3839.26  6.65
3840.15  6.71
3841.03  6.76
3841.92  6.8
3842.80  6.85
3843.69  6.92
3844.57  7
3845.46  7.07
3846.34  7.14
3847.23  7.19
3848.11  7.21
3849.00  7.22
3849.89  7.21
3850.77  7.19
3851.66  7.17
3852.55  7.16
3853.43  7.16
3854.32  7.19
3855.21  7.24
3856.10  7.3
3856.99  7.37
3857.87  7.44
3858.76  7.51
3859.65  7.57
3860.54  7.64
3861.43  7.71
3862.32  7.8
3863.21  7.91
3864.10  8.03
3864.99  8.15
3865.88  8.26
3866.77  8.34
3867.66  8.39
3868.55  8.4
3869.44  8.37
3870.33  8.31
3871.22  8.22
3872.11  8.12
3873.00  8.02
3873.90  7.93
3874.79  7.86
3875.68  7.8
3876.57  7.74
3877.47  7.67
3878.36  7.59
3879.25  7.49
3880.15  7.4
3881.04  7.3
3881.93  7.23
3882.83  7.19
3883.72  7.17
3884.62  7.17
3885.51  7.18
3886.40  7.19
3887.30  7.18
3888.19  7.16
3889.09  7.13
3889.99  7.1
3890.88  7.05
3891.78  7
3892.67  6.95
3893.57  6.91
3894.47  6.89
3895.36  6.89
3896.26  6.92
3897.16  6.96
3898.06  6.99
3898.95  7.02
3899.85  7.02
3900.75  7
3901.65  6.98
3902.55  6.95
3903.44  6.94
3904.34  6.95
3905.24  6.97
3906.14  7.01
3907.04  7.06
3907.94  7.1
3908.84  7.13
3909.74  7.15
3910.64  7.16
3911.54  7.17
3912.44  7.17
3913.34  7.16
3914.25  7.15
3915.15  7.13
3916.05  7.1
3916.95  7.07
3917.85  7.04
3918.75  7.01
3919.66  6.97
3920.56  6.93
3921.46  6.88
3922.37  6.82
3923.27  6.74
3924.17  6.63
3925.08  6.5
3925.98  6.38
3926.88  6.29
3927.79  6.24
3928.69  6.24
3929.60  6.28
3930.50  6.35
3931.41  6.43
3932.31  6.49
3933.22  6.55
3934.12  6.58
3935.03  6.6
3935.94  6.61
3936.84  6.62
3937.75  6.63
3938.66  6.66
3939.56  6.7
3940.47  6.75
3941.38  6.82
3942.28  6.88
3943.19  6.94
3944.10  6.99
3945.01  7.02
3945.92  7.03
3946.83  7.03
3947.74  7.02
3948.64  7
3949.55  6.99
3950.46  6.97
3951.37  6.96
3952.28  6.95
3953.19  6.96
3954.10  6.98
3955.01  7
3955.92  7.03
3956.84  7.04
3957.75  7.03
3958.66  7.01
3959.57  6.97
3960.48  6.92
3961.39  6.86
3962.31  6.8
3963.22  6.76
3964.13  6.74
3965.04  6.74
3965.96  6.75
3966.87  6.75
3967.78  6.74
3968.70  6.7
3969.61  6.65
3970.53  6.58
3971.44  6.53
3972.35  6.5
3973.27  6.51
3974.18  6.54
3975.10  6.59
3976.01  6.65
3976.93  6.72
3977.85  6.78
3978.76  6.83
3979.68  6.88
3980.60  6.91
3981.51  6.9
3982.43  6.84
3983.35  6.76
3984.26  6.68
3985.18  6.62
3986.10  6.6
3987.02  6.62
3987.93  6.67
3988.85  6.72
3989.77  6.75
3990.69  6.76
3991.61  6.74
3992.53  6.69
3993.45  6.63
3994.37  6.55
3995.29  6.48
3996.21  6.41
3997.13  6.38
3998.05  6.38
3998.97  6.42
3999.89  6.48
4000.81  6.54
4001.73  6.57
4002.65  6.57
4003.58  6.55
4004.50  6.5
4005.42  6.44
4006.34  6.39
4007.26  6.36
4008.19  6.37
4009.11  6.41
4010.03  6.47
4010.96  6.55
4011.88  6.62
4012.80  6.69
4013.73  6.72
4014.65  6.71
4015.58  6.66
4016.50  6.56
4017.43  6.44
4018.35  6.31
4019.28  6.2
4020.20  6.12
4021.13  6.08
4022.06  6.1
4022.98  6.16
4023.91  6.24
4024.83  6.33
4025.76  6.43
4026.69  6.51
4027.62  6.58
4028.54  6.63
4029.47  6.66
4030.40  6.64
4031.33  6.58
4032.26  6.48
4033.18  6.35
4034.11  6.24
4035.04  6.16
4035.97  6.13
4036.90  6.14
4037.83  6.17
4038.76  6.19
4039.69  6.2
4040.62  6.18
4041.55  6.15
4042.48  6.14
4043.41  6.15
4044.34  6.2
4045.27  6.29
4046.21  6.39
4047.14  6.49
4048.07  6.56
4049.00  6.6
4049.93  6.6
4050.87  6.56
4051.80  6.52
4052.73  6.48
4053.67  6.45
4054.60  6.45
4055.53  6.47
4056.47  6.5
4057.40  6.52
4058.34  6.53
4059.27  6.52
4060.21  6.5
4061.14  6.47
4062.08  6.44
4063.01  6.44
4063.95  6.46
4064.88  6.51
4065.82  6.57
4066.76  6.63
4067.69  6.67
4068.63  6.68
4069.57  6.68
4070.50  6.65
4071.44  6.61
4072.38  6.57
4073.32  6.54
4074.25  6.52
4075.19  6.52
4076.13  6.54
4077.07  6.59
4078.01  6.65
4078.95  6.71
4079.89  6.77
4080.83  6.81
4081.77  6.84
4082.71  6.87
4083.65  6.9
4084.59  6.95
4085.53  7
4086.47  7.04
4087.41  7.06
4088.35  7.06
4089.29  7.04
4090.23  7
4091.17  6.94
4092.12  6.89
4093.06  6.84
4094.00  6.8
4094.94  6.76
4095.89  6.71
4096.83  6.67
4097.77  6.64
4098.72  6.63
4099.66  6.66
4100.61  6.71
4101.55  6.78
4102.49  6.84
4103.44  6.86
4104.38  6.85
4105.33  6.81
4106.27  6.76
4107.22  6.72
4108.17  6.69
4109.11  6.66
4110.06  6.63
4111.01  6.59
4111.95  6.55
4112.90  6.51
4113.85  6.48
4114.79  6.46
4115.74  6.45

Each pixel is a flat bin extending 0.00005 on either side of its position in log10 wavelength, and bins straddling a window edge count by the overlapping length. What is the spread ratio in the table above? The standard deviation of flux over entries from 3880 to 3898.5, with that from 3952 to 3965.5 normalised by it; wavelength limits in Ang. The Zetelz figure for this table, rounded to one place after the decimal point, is 0.8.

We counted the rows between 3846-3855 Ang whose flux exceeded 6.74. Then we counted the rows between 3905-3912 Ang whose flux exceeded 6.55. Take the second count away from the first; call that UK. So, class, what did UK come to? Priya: 2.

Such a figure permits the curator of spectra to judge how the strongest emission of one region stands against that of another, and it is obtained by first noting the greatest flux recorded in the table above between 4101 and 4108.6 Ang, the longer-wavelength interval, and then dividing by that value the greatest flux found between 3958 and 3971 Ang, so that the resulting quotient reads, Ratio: 1.02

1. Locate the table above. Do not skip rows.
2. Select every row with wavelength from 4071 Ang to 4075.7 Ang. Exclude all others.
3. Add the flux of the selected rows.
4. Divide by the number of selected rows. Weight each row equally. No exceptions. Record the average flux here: 6.6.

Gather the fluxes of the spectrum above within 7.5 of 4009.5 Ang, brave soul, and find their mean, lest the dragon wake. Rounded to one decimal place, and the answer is 6.5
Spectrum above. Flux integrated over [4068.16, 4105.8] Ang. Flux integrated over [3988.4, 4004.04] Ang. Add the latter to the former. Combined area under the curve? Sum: 358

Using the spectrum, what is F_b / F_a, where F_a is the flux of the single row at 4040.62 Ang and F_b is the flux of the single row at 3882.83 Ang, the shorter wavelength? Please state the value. 1.16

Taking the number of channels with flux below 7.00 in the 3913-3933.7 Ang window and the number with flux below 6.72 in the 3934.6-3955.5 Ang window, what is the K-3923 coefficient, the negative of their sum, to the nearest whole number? -22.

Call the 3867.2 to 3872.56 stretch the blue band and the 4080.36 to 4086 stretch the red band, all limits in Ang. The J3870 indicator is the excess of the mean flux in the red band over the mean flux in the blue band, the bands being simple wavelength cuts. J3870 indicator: -1.4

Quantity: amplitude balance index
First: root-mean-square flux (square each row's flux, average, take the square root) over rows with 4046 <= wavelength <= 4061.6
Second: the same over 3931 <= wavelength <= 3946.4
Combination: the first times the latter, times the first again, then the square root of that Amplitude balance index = 16.87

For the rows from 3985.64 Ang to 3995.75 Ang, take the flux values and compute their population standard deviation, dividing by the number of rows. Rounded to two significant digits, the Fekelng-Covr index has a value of 0.085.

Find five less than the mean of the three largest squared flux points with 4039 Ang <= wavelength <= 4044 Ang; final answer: 33.2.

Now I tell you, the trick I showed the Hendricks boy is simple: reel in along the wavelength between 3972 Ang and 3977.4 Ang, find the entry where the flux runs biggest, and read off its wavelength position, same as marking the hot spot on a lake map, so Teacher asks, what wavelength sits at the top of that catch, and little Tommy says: 3976.93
